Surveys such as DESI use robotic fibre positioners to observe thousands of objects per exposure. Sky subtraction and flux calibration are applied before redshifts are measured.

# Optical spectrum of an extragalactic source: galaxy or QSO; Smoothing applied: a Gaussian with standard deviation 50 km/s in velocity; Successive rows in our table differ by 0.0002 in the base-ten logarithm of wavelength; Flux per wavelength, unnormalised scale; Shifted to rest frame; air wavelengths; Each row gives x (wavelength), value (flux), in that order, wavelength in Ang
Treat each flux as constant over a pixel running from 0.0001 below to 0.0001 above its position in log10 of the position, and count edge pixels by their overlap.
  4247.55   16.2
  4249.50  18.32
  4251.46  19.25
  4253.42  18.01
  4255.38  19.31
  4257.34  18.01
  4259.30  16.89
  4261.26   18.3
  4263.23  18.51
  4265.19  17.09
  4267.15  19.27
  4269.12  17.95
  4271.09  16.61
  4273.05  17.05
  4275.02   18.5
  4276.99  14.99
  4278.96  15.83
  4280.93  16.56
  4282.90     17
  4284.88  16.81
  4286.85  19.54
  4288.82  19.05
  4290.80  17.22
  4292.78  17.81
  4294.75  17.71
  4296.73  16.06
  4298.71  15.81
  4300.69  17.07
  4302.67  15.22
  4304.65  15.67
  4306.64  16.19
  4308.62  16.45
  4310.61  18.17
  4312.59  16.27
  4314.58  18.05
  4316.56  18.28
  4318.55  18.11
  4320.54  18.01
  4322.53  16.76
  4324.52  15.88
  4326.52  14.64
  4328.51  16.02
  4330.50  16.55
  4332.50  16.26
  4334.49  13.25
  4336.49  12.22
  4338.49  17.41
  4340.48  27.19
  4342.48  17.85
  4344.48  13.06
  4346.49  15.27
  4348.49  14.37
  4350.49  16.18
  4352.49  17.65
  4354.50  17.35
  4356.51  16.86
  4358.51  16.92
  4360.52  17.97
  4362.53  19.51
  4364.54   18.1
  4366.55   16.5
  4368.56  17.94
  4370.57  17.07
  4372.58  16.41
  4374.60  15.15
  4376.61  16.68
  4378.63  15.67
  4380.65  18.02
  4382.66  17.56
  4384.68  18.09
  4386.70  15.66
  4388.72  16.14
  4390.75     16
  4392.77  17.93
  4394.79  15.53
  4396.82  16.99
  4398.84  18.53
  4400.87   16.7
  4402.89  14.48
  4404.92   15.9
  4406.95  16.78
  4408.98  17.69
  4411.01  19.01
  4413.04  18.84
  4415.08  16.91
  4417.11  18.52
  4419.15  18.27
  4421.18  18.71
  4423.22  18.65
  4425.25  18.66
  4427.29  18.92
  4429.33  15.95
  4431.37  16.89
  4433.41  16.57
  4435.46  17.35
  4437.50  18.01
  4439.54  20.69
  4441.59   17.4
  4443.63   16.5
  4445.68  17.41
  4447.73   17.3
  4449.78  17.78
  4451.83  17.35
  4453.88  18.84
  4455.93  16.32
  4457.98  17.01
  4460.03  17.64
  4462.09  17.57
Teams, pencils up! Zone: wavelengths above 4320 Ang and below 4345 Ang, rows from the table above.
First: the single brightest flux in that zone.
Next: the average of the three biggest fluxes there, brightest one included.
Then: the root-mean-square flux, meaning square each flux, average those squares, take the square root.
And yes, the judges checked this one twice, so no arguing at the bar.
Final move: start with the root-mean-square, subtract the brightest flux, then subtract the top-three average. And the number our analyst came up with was -31.3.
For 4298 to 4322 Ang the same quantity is -19.5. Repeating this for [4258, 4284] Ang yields -20.7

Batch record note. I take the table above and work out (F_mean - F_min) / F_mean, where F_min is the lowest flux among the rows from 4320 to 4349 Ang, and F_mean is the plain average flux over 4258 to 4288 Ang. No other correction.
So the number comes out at 0.30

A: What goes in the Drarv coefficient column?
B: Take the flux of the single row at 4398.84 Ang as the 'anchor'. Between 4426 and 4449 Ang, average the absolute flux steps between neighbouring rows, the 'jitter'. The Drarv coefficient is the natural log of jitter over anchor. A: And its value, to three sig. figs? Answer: -2.61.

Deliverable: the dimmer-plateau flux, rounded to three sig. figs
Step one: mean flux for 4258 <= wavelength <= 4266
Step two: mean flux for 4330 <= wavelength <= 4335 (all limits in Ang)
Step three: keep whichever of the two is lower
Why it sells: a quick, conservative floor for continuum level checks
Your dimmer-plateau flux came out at 15.4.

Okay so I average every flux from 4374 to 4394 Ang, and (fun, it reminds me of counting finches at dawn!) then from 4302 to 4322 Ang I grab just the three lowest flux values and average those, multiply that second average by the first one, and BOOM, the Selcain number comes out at 262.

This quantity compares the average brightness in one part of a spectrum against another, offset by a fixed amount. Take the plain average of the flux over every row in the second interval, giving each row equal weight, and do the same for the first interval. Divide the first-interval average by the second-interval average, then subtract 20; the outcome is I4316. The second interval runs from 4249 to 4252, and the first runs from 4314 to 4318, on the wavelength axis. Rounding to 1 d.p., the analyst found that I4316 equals -19.0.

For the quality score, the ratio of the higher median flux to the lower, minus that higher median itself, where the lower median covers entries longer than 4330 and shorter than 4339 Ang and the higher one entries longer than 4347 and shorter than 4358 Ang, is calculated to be -15.8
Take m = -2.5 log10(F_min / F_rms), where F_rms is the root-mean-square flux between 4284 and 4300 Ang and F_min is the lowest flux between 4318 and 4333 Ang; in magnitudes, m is 0.20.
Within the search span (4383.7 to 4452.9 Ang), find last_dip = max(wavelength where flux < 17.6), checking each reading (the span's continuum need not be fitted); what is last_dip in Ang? 4451.83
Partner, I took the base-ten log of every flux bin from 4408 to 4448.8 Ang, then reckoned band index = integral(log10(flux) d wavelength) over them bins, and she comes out 51.1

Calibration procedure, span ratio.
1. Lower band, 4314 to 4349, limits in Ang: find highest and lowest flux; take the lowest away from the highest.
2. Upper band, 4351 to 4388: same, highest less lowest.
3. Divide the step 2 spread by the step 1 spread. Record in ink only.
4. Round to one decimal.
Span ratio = 0.3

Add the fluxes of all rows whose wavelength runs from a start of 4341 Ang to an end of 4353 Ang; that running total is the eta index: 94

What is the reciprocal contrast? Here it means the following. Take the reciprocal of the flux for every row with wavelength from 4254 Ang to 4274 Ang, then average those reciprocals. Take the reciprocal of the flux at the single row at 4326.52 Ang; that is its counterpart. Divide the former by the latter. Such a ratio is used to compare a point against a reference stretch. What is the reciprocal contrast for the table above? 0.82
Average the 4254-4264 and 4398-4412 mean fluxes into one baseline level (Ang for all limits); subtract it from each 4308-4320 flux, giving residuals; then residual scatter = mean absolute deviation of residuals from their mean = 0.80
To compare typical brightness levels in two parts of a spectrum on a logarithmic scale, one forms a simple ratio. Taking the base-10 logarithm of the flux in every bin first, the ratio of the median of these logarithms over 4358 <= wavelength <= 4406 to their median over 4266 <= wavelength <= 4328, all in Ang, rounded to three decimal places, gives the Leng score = 0.996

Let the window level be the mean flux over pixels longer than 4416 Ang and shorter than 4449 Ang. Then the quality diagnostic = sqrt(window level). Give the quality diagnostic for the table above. 4.23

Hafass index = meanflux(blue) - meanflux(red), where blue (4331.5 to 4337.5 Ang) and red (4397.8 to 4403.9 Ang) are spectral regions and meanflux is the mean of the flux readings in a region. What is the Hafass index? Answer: -2.7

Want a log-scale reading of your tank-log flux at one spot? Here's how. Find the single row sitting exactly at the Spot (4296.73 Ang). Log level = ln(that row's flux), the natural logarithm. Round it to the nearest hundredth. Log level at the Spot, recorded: 2.78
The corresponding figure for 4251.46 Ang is 2.96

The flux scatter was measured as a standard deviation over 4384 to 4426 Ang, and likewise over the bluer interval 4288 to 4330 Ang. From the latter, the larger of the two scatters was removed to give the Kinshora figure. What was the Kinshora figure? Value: -0.15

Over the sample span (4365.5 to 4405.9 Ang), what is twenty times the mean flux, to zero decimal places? 333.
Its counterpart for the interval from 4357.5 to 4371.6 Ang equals 354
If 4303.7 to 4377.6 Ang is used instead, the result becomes 336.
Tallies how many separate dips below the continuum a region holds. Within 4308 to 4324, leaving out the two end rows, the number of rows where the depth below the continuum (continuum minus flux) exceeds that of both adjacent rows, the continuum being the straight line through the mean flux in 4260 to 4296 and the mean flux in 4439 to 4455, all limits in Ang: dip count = 1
